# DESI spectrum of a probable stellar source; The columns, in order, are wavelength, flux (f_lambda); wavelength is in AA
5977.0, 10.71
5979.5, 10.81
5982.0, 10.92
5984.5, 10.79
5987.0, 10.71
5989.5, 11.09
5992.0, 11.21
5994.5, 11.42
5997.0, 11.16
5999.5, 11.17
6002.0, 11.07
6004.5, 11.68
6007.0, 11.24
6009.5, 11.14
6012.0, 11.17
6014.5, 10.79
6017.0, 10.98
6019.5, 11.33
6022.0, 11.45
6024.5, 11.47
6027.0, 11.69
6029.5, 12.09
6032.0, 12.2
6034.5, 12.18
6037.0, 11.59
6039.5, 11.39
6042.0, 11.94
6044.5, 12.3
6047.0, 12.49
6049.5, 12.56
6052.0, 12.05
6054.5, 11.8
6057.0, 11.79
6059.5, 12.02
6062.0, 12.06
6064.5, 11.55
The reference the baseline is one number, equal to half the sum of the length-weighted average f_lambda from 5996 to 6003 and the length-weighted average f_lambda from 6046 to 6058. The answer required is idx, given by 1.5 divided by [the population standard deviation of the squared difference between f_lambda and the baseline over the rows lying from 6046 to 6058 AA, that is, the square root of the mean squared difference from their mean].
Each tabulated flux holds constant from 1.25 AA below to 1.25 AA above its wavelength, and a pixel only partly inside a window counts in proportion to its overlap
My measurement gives 4.2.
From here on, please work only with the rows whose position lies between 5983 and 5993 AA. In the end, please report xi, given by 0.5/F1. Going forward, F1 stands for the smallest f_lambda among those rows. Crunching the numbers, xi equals 0.0467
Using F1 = 10.71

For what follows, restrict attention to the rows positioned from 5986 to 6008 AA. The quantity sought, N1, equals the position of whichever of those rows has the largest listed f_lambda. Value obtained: 6004.5 AA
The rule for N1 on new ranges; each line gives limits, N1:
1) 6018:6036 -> 6032.0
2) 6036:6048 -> 6047.0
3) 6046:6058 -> 6049.5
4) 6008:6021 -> 6019.5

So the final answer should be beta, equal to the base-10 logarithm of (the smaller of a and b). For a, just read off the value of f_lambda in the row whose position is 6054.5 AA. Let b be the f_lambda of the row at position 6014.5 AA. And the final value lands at 1.033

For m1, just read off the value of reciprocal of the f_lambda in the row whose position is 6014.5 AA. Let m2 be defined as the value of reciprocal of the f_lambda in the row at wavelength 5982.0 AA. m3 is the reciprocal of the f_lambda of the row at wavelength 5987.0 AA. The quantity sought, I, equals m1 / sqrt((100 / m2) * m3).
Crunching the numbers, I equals 0.0092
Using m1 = 0.093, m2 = 0.092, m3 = 0.093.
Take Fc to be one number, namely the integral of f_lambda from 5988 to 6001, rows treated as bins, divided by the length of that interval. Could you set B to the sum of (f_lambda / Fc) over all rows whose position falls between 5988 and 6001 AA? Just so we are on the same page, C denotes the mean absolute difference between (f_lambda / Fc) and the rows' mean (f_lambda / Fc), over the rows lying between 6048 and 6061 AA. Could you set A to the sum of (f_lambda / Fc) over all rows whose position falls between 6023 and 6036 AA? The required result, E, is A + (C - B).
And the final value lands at 0.34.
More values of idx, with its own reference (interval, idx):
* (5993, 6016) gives 7.8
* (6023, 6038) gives 11.0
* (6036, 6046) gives 8.7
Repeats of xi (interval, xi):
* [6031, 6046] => 0.0439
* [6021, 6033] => 0.0437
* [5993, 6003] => 0.0452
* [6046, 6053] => 0.0415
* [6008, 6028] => 0.0463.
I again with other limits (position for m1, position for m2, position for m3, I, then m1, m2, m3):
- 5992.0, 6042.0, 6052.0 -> 0.0090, 0.089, 0.084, 0.083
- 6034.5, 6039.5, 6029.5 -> 0.0085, 0.082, 0.088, 0.083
